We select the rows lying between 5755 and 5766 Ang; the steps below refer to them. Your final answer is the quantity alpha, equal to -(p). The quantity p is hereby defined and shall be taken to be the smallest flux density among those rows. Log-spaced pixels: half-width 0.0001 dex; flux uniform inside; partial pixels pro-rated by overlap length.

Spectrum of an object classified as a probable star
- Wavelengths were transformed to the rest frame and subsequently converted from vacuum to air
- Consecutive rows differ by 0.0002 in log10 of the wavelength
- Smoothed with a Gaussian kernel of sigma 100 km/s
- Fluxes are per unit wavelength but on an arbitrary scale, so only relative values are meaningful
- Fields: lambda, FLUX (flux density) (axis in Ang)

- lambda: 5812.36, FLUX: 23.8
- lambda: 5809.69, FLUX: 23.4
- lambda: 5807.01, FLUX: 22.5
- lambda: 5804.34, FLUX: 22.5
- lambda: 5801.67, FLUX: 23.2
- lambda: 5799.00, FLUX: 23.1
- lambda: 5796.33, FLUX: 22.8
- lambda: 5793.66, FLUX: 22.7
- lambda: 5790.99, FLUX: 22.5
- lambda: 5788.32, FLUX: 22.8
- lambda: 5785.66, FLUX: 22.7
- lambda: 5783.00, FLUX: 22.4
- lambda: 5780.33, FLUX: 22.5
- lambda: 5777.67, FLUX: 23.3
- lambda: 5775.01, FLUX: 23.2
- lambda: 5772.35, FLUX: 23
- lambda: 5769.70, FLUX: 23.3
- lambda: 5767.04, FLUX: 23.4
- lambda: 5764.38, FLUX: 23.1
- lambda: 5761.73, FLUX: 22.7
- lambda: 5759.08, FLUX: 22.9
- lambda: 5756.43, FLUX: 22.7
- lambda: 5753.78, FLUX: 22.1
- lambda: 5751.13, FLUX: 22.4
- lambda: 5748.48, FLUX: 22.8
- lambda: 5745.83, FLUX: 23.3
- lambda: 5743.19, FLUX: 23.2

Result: -22.7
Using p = 22.7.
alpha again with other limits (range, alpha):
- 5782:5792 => -22.4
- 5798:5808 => -22.5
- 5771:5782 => -22.5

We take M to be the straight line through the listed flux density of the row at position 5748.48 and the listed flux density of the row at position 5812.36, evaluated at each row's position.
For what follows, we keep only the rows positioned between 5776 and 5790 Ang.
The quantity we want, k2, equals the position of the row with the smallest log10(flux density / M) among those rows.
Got 5783.00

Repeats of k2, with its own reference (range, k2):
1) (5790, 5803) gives 5790.99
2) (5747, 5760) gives 5753.78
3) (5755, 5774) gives 5761.73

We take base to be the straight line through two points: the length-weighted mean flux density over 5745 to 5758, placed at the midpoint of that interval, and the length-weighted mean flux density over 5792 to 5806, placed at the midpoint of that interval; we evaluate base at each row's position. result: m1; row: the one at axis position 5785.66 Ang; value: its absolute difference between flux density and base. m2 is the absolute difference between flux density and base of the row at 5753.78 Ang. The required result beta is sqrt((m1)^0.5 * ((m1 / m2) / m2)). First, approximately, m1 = 0.09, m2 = 0.5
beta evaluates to 0.3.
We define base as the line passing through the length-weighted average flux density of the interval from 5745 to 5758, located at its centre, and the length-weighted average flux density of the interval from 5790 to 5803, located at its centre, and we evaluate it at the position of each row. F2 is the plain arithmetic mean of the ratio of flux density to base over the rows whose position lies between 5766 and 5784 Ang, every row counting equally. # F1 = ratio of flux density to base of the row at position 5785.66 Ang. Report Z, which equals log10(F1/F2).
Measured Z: -0.007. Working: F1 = 1.00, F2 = 1.01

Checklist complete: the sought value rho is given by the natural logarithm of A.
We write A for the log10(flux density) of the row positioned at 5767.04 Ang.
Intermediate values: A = 1.37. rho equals 0.3142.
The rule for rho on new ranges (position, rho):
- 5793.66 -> 0.3046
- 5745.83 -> 0.3129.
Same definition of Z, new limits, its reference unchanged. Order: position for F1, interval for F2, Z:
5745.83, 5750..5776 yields 0.010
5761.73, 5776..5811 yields 0.001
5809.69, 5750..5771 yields 0.006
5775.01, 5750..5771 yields 0.006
